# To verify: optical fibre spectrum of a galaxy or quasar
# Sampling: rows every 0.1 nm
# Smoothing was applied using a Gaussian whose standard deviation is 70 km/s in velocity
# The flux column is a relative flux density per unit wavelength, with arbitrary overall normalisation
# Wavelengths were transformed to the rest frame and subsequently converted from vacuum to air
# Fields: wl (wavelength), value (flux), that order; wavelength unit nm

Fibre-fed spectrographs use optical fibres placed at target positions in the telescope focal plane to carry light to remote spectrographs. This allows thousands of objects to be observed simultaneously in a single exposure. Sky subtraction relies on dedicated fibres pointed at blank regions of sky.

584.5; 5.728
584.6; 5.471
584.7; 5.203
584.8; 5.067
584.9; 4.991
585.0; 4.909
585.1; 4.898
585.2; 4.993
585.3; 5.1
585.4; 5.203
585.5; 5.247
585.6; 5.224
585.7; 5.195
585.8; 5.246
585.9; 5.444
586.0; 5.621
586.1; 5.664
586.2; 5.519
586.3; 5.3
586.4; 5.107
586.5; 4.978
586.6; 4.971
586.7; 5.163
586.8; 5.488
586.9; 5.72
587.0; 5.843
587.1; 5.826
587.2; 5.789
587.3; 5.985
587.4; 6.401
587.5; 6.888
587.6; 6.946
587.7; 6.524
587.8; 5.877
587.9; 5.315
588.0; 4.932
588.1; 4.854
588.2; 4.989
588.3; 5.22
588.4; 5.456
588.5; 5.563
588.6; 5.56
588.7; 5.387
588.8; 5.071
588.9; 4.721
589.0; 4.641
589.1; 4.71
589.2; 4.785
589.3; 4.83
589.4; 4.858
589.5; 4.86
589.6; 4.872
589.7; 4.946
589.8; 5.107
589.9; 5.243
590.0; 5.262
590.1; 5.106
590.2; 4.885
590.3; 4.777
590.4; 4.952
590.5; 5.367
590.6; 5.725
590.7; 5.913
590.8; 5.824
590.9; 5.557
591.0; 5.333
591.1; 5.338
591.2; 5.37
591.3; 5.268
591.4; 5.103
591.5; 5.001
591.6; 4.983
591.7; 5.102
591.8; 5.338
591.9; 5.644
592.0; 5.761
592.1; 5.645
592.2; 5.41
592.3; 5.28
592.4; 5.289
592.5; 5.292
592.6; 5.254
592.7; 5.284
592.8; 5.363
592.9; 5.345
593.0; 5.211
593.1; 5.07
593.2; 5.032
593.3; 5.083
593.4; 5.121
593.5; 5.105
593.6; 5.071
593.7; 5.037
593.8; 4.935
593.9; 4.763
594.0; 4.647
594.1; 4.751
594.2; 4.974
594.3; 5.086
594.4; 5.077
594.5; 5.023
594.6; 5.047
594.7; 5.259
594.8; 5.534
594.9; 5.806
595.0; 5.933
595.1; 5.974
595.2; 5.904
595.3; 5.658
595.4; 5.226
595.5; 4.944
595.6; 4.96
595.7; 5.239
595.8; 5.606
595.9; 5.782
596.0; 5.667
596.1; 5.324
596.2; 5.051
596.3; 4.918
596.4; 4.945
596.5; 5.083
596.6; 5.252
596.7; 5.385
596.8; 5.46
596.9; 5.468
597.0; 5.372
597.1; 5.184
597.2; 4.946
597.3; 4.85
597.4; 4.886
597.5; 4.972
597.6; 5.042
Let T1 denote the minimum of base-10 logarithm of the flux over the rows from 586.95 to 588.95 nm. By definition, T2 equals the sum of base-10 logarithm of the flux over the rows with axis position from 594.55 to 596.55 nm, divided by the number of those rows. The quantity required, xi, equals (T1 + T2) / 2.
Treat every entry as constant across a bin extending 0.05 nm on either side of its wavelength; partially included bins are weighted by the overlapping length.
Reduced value 0.702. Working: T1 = 0.6740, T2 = 0.7308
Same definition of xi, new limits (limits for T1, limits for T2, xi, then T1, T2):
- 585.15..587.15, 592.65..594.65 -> 0.700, 0.6964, 0.7031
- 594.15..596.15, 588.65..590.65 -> 0.696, 0.6941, 0.6988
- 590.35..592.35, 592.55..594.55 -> 0.699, 0.6948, 0.7040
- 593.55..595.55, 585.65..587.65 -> 0.709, 0.6672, 0.7505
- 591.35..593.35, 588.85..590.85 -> 0.701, 0.6975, 0.7038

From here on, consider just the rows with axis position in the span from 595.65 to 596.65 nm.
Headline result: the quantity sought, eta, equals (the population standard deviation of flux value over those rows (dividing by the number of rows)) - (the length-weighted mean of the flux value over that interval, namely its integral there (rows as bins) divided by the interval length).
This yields -5.00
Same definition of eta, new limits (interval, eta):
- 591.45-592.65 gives -5.09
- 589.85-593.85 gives -5.01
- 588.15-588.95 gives -4.96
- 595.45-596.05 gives -5.03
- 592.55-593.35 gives -5.08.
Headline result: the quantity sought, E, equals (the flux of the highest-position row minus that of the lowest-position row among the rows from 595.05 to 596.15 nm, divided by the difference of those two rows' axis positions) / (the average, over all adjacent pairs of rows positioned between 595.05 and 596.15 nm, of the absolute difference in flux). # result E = -3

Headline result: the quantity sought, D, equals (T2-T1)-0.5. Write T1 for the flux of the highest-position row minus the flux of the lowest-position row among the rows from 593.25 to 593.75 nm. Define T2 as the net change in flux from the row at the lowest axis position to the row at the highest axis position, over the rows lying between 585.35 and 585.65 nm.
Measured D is -0.4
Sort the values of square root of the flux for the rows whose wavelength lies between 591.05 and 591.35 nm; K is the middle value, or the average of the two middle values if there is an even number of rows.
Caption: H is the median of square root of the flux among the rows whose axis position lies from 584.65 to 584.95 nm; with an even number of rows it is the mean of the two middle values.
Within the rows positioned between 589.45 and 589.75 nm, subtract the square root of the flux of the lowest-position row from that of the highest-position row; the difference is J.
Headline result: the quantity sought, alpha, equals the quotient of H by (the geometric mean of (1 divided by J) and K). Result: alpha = 0.21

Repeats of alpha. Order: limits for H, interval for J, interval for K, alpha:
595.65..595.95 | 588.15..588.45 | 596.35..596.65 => 0.50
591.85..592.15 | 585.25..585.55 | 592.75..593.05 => 0.28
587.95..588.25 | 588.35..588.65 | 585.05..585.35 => 0.22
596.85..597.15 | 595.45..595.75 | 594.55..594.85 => 0.39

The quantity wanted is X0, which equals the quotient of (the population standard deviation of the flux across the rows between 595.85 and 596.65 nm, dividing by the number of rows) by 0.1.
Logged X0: 3.0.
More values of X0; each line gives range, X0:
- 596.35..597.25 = 1.9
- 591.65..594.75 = 2.4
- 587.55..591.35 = 4.9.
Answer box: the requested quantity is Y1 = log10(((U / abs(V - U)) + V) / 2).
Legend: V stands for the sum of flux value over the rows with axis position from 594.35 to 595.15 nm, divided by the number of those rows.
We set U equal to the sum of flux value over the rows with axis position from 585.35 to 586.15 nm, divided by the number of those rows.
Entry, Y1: 1.5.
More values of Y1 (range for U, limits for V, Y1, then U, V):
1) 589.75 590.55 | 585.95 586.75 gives 1.2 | 5.1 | 5.29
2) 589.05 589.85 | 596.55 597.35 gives 1.0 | 4.9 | 5.24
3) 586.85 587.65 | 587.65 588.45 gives 0.8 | 6.2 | 5.40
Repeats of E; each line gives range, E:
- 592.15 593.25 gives -6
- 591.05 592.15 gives 2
